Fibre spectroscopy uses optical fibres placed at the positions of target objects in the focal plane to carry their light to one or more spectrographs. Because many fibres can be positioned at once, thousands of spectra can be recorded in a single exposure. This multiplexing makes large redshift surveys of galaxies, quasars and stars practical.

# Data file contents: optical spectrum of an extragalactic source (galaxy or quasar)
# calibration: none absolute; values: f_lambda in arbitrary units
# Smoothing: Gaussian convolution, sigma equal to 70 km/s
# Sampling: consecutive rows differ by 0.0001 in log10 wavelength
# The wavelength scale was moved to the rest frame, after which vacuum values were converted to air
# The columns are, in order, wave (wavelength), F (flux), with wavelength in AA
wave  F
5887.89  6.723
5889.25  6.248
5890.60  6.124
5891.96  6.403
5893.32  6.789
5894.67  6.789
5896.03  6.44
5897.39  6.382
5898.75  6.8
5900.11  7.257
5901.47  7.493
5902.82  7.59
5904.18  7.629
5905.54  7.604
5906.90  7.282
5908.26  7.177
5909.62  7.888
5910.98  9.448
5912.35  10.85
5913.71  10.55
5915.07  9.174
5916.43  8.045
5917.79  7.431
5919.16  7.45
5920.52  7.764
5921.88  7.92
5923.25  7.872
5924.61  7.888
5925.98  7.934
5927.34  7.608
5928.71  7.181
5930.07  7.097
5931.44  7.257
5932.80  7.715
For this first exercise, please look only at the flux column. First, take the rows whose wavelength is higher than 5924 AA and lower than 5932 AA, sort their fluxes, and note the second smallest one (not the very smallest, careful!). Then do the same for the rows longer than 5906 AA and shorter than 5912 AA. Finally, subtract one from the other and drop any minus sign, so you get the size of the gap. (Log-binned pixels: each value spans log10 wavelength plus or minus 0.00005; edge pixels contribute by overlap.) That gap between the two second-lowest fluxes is 0.10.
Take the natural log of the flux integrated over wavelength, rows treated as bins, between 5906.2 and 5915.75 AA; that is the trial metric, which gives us 4.4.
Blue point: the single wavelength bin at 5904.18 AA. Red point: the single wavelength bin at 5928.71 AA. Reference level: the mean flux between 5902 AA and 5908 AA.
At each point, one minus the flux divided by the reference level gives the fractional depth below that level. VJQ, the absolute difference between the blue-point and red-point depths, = 0.060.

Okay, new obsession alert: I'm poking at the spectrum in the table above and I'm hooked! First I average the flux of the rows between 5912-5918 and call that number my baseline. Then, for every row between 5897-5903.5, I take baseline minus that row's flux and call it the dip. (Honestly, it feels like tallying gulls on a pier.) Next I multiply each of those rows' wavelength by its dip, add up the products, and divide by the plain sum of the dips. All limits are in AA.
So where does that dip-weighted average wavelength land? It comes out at 5899.7 AA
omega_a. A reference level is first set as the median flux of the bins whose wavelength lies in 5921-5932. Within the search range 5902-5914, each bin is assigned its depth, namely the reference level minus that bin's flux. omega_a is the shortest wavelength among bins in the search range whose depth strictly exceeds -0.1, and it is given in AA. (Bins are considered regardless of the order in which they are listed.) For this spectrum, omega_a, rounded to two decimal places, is 5902.82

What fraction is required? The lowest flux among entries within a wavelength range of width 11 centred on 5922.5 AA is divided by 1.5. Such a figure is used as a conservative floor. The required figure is 5.0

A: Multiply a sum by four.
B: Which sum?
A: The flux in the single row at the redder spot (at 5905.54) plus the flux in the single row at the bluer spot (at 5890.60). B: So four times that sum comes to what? 55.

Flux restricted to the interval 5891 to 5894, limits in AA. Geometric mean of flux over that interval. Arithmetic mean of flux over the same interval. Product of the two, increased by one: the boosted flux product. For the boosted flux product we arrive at 44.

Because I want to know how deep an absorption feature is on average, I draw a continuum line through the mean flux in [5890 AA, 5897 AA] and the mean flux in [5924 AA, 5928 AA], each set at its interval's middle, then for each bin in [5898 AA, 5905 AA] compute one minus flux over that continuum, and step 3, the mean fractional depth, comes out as -0.08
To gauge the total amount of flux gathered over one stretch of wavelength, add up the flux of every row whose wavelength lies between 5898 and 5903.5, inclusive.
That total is 29.1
